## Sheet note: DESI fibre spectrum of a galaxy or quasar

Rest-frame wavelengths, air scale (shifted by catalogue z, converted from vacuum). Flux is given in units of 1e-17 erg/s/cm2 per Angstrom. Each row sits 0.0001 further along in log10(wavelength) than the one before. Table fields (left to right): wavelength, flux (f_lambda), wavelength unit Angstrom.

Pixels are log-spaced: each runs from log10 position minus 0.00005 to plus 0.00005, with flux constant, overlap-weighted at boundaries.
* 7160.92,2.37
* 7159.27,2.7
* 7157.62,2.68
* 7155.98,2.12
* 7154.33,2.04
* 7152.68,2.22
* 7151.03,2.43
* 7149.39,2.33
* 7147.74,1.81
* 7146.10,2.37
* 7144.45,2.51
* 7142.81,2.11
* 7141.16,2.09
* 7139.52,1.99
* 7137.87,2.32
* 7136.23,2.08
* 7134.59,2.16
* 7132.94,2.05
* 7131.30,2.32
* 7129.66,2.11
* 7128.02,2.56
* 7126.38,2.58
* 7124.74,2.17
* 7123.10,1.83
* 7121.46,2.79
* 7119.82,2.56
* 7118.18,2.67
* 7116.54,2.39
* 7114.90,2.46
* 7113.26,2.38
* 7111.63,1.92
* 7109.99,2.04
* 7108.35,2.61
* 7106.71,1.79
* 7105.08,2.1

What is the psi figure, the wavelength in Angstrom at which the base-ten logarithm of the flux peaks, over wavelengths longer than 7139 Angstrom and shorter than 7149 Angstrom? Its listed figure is 7144.45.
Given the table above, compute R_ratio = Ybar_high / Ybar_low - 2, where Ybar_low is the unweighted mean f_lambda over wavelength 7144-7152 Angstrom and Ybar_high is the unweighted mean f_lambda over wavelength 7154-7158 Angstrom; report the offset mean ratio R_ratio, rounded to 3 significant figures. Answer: -1.00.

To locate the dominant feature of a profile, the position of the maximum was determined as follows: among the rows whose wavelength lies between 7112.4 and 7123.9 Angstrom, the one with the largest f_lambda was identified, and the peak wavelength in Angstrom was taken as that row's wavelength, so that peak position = 7121.46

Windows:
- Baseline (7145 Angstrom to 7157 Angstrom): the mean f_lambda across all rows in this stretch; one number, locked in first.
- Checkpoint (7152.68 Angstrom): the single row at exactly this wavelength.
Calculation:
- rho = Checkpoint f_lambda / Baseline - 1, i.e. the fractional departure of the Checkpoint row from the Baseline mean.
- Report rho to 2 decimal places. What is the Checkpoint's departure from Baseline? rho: 0.01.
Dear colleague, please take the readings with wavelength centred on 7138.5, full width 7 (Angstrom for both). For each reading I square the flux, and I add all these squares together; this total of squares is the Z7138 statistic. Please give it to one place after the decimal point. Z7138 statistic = 18.0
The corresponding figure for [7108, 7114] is 20.3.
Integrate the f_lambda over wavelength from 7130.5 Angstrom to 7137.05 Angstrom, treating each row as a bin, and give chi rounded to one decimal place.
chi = 14.1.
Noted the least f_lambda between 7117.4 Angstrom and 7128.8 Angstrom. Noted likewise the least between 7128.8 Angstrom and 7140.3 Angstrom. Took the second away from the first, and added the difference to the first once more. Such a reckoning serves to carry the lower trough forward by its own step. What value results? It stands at 1.67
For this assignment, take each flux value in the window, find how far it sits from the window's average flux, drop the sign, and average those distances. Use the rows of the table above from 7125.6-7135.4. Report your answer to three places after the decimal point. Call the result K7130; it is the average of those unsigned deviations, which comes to 0.190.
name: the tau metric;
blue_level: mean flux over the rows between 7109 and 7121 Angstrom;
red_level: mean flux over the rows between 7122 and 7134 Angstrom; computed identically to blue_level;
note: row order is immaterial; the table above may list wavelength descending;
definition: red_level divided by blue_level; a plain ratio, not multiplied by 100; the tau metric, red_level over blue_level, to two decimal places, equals 0.95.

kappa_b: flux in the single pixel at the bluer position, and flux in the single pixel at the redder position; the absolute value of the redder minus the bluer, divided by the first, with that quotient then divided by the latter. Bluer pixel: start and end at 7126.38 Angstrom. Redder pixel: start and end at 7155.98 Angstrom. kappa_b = 0.08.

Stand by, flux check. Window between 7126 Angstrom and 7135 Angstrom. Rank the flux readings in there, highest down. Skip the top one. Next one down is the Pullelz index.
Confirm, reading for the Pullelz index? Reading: 2.56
